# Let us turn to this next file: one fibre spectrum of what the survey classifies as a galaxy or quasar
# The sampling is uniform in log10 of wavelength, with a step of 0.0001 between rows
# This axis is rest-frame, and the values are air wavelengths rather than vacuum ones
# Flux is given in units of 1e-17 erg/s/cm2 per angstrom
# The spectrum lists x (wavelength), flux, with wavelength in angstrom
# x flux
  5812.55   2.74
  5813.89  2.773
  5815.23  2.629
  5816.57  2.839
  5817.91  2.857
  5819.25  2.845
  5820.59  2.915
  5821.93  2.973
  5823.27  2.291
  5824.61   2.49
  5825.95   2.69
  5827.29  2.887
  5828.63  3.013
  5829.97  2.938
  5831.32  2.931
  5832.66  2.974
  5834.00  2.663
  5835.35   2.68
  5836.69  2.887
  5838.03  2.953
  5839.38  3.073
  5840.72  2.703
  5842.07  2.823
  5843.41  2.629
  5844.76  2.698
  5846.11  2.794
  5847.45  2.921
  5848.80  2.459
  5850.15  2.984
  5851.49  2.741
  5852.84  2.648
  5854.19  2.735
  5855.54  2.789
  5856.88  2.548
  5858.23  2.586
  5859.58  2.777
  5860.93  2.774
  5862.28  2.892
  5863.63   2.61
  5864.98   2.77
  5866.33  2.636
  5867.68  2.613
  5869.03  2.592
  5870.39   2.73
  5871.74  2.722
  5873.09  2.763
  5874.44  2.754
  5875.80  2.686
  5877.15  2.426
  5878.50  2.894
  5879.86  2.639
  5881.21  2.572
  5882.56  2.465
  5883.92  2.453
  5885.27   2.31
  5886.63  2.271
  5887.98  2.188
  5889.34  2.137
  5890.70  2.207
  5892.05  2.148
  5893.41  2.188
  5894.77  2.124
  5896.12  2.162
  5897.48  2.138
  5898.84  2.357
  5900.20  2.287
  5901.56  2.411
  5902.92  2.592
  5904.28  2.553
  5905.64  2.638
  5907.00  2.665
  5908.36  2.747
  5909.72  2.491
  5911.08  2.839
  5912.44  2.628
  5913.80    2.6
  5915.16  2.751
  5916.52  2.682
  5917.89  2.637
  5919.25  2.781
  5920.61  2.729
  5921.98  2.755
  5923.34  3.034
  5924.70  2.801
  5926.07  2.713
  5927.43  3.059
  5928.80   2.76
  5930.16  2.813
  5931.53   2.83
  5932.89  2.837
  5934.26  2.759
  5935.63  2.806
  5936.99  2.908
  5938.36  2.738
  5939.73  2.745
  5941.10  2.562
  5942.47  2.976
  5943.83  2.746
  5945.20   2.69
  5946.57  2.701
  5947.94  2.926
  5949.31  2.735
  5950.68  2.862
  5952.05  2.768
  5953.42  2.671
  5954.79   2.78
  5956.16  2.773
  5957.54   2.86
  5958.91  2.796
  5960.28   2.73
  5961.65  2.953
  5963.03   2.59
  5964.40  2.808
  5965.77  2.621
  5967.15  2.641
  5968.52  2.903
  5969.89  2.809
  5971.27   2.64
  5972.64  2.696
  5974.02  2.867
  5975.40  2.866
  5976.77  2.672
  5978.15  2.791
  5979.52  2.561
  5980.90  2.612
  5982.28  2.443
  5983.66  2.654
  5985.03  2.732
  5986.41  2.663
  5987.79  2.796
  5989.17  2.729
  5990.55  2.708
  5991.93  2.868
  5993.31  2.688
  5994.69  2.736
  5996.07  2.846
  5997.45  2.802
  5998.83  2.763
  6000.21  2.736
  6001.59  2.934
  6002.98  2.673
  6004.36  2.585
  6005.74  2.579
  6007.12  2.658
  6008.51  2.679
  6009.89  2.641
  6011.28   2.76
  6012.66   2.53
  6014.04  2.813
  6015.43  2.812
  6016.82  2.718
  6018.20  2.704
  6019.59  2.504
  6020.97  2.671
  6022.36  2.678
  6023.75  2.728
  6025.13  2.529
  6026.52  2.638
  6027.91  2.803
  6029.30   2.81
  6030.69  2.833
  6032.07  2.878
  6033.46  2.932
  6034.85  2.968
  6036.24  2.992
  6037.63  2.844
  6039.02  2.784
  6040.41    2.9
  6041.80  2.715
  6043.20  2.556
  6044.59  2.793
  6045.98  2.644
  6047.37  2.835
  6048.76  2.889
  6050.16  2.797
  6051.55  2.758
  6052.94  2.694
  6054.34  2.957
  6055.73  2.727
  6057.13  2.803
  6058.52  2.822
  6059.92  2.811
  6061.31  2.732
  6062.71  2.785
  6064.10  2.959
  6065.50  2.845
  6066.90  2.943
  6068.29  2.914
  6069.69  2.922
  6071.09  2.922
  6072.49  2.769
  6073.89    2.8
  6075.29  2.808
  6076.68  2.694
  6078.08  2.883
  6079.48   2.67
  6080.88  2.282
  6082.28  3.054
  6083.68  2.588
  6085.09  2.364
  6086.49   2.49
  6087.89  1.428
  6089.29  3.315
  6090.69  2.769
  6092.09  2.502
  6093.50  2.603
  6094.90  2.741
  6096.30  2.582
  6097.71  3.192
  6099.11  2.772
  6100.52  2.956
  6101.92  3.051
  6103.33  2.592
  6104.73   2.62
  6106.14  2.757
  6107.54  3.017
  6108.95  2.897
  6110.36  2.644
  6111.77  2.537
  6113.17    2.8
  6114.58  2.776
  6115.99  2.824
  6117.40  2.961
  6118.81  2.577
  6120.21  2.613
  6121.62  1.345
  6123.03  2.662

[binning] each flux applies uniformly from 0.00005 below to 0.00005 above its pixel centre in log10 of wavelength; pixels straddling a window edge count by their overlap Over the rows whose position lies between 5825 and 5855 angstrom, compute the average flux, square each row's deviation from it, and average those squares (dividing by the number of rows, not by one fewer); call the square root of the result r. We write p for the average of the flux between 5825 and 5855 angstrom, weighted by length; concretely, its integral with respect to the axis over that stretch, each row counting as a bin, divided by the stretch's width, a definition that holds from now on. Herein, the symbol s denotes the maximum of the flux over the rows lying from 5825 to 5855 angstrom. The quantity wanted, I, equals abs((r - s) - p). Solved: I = 5.73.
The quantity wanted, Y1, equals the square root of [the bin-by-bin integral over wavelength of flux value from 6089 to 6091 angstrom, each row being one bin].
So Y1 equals 2.5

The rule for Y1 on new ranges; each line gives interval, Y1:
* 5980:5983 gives 2.8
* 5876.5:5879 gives 2.6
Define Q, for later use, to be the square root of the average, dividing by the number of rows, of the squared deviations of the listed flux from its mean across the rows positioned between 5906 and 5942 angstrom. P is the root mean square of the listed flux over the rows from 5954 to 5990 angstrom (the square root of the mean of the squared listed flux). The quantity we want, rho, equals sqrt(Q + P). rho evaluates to 1.69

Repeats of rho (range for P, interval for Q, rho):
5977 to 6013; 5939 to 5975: 1.68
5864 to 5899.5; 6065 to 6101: 1.68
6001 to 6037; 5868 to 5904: 1.72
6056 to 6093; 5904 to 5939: 1.69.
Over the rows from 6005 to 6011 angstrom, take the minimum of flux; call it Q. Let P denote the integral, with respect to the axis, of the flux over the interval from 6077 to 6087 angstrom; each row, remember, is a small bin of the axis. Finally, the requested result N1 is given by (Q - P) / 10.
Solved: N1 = -2.4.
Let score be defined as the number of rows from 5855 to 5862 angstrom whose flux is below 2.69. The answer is 2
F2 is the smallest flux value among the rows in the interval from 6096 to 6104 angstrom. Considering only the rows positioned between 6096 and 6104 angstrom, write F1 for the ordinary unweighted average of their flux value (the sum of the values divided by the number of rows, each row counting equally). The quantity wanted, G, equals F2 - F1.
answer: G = -0.28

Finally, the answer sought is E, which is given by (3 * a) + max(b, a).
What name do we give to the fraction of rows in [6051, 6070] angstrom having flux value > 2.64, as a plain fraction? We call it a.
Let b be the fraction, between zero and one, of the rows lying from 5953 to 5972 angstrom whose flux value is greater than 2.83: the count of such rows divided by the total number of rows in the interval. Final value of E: 4.0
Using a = 1.0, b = 0.21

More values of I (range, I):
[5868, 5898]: 5.08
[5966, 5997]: 5.51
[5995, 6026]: 5.52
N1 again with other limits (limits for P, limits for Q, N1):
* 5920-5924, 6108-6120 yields -0.9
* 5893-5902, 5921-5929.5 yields -1.7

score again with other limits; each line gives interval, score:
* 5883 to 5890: 5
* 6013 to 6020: 1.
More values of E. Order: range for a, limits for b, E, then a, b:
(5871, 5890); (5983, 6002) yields 1.4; 0.4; 0.21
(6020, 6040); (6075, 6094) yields 3.4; 0.9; 0.21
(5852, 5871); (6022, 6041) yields 2.3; 0.6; 0.50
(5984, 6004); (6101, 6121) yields 4.0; 1.0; 0.29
